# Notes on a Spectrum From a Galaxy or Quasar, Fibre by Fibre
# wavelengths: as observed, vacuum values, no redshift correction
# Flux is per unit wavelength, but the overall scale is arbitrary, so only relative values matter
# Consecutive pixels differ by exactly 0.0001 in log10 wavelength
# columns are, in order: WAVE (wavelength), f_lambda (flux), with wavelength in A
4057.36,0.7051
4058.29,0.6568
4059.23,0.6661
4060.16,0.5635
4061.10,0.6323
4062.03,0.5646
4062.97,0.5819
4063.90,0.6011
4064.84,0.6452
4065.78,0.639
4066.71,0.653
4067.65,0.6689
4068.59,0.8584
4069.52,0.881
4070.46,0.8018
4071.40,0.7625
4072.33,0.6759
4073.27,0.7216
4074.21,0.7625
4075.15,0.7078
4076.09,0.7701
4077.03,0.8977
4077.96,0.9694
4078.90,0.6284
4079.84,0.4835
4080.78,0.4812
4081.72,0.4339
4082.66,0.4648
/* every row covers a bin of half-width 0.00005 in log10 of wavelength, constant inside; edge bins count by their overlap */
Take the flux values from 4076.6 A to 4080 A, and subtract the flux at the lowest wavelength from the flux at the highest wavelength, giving -0.41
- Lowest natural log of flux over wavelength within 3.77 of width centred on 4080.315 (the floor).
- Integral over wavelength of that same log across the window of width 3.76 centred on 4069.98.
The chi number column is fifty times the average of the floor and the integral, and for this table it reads -39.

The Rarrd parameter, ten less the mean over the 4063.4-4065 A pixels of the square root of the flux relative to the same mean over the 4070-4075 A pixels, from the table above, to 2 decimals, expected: 9.09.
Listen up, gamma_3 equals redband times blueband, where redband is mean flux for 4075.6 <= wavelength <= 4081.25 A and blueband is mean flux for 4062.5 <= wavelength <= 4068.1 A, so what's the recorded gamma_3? 0.45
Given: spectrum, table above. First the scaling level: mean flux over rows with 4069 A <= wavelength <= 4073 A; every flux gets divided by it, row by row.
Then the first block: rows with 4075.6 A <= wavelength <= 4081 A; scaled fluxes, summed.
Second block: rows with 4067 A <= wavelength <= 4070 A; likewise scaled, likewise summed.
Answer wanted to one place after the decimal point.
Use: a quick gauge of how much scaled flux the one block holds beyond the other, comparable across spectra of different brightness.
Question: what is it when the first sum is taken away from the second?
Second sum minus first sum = -2.3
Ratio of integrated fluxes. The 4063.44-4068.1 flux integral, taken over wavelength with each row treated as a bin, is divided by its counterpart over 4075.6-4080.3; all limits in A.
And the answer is 0.85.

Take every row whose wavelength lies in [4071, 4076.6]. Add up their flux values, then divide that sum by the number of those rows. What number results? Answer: 0.73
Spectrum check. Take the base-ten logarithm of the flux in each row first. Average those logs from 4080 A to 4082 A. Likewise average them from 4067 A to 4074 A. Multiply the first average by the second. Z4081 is 0.040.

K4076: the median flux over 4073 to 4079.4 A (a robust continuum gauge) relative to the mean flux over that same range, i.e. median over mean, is 0.98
